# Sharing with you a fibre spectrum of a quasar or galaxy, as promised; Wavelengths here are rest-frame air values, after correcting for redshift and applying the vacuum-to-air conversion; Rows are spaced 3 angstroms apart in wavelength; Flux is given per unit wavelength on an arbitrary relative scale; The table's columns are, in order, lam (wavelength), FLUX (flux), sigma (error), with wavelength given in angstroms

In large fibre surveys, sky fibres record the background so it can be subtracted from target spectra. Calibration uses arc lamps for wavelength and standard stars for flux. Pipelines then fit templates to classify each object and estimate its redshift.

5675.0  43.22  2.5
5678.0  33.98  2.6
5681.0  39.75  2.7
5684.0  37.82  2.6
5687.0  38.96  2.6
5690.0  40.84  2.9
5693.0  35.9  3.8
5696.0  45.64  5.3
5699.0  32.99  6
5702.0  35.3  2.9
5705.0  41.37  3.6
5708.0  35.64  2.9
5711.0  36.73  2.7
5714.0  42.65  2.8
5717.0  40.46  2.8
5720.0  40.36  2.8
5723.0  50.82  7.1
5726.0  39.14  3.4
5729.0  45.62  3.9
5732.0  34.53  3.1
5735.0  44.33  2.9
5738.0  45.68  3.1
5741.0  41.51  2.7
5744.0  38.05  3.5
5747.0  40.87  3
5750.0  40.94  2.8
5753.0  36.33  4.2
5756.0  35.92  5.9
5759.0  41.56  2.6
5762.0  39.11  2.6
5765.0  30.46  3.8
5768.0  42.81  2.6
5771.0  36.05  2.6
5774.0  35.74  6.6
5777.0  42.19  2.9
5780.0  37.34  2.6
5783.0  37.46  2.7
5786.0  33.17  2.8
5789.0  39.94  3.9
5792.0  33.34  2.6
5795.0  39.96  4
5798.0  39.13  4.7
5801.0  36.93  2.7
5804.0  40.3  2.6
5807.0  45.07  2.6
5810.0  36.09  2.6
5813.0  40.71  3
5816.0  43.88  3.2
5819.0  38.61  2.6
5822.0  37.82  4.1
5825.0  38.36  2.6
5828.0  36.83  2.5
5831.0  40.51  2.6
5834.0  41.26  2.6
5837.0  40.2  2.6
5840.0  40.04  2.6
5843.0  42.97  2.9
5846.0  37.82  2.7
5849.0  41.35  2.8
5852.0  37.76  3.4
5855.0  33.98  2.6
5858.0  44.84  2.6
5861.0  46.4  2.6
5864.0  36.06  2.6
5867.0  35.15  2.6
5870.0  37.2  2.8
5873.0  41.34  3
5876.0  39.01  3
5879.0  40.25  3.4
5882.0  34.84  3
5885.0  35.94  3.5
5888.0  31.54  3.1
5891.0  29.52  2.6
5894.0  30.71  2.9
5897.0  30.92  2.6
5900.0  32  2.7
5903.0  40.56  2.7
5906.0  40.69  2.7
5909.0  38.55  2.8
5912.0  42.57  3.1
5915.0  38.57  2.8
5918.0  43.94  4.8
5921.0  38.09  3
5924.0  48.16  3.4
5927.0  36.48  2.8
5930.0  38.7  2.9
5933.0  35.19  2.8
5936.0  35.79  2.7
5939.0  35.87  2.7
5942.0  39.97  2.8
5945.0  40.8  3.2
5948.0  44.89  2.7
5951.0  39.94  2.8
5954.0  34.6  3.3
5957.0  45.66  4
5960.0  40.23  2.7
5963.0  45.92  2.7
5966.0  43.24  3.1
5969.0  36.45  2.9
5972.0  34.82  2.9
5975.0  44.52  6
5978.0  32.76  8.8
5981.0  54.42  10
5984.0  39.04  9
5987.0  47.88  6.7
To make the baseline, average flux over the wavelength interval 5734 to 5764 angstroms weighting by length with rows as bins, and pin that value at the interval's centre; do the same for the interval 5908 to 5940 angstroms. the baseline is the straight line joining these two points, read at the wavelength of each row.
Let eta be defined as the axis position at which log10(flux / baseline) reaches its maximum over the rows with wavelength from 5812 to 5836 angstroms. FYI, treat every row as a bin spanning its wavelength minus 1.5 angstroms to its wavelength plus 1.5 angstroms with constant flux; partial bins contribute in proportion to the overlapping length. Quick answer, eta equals 5816.0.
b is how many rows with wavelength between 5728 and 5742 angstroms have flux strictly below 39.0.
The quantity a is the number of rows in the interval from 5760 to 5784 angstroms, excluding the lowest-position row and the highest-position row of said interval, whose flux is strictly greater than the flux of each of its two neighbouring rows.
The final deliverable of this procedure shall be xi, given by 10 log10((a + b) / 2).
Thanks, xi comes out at 1.8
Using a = 2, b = 1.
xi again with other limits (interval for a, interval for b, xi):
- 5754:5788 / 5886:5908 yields 6.5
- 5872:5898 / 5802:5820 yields 3.0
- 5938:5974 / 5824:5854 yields 5.4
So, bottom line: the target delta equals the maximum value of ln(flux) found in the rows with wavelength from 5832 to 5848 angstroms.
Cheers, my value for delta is 3.76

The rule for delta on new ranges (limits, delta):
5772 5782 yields 3.74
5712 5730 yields 3.93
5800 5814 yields 3.81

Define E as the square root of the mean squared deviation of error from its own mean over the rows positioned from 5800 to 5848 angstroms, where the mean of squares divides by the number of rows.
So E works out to 0.38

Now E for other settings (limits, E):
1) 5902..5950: 0.51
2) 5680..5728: 1.32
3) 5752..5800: 1.23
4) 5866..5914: 0.27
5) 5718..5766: 1.21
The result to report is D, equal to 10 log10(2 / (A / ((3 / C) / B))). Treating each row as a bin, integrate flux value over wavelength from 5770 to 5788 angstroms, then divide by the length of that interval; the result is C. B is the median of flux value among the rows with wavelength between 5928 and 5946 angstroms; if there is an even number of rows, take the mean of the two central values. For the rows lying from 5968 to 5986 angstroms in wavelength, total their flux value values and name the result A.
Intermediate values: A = 242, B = 37.3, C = 37.1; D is -47.5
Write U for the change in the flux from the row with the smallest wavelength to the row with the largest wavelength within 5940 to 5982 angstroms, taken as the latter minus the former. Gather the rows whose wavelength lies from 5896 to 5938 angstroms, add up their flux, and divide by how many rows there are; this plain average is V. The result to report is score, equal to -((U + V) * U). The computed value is -766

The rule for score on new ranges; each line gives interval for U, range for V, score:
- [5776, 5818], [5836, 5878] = -70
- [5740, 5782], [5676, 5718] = 143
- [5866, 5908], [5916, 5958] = -252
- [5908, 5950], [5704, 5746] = -301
